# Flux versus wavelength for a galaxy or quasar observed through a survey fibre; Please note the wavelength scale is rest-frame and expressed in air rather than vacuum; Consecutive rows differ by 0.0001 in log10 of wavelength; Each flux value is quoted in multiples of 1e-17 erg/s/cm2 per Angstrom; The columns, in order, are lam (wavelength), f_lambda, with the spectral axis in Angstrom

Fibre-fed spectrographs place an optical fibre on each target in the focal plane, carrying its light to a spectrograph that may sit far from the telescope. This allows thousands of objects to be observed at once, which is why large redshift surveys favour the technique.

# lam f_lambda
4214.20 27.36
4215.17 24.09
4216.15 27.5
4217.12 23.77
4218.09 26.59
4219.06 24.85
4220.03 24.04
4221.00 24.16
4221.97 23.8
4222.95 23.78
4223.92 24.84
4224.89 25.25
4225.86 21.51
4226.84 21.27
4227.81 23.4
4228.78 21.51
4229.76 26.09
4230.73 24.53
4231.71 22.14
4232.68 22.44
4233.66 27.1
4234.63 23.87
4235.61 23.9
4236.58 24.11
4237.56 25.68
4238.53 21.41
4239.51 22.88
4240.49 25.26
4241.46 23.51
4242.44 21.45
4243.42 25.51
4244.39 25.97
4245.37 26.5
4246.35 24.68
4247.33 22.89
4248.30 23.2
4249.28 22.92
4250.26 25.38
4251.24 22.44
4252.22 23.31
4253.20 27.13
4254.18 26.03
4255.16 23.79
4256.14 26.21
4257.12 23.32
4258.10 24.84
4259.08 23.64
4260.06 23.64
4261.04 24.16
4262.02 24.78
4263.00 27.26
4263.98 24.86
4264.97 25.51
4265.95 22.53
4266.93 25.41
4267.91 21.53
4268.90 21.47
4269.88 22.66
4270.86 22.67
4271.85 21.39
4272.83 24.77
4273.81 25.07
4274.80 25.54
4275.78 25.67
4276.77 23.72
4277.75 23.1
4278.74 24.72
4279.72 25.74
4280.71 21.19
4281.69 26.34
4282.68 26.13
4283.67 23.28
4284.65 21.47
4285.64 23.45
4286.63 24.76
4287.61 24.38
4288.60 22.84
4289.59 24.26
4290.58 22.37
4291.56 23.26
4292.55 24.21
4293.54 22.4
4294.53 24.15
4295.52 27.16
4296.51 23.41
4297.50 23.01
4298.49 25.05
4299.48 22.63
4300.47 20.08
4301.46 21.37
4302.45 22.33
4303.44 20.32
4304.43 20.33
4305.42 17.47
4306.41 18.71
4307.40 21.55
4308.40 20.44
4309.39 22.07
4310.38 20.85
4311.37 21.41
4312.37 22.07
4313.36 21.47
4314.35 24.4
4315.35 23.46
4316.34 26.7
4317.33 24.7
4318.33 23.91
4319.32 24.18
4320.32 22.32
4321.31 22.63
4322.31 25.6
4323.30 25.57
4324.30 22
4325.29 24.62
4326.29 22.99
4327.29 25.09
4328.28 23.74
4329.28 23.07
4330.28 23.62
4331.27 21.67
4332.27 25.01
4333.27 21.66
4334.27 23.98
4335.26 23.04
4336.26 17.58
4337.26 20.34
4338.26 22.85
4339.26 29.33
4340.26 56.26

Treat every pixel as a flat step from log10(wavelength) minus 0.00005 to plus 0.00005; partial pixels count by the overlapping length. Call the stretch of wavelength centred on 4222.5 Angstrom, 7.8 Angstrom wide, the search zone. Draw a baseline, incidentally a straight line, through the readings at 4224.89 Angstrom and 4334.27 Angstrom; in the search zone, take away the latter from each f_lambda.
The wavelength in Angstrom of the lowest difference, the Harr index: 4225.86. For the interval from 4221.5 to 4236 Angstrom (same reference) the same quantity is 4226.84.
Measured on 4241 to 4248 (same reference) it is 4242.44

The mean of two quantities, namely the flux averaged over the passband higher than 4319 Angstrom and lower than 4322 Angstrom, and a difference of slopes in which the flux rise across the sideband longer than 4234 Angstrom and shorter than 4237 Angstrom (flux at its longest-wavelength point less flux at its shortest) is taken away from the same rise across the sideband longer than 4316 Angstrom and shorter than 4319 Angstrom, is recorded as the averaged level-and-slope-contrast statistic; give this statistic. 10.0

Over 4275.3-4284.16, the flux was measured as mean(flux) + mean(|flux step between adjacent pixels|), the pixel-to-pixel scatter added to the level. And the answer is 26.7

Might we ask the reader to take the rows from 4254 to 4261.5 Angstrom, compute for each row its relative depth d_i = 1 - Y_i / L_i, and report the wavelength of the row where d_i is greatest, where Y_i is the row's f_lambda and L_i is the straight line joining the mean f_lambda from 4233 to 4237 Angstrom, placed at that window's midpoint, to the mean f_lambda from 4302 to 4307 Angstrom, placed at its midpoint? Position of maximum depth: 4257.12 Angstrom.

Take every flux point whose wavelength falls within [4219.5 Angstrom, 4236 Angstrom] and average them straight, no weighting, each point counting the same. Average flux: 23.74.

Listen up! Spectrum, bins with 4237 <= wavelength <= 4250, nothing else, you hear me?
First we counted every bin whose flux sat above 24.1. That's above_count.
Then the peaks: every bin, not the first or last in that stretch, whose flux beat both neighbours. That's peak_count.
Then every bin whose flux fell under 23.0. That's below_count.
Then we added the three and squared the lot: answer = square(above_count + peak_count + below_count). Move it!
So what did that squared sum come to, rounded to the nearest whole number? 196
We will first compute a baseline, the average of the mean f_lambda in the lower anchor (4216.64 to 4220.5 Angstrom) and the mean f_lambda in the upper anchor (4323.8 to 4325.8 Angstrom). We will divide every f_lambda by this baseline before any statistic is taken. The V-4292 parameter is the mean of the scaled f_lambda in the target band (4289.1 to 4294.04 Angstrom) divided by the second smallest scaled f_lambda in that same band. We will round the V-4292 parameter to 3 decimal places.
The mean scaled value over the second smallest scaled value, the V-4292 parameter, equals 1.040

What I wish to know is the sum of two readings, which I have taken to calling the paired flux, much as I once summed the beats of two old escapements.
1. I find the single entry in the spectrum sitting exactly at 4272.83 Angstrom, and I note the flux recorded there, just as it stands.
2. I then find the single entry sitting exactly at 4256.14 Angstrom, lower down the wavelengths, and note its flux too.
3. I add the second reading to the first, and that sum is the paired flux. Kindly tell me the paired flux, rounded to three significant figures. 51.0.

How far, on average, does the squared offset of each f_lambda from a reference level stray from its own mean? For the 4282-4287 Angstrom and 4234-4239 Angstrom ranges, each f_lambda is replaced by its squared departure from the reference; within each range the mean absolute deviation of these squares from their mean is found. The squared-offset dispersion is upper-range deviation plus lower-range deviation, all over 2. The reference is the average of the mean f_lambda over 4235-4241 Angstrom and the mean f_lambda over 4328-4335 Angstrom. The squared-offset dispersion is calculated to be 2.2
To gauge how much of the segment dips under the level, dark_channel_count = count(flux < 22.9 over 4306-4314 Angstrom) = 8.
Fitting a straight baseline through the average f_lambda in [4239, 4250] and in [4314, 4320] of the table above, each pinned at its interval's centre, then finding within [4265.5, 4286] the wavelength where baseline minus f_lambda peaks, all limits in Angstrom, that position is 4280.71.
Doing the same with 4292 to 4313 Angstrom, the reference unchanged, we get 4305.42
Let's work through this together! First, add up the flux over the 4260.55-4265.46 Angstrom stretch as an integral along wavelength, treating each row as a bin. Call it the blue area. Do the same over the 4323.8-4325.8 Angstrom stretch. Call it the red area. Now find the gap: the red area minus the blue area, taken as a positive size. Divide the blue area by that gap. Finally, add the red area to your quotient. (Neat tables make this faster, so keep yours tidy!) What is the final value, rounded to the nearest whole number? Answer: 48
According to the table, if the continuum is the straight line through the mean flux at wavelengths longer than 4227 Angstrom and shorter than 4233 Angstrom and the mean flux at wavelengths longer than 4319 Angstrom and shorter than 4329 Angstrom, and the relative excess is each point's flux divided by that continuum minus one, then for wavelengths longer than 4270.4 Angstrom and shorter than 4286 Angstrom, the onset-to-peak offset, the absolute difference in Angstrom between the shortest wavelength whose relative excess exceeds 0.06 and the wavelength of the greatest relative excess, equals 7.9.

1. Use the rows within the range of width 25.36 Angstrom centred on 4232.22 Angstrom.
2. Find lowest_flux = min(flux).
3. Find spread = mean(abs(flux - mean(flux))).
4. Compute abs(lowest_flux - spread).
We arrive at 20.0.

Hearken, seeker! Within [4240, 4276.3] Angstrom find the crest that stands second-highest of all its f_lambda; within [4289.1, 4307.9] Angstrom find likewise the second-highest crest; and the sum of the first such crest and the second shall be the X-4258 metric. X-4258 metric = 52.2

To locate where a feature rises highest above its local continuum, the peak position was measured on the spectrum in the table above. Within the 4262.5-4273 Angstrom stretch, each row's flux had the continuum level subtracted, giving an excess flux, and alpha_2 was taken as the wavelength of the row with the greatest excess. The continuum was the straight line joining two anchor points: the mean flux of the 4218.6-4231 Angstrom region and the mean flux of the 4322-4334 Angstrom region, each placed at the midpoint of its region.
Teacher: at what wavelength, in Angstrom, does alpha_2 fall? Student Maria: 4263.00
